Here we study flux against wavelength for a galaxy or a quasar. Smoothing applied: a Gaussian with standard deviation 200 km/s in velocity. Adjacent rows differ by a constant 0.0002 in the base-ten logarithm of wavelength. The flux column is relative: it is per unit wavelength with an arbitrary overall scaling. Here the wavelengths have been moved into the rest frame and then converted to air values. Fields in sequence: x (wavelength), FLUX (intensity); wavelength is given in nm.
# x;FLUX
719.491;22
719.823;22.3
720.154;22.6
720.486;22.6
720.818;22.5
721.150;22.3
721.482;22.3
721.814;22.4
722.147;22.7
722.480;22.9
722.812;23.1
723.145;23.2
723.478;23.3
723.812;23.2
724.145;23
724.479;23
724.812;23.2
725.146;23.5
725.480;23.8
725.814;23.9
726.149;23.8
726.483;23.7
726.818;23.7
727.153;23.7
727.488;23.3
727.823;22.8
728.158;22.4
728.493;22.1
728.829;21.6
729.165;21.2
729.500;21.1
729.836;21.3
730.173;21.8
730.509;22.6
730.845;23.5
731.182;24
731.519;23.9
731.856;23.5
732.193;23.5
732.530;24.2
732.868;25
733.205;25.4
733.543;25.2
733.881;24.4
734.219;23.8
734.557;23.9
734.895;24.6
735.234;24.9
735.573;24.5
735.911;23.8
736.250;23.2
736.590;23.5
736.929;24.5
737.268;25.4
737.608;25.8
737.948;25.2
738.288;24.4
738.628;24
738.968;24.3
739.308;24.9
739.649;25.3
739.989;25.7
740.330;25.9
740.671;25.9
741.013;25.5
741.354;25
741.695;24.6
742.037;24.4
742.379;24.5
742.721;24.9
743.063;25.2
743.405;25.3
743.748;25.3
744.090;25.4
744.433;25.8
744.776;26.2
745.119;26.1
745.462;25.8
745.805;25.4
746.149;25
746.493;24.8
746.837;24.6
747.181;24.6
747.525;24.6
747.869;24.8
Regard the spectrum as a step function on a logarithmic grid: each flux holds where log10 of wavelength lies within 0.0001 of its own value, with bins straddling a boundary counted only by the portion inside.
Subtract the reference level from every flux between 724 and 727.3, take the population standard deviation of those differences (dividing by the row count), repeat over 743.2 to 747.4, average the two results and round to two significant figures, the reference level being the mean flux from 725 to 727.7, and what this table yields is 0.42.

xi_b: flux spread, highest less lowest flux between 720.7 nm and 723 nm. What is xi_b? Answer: 0.80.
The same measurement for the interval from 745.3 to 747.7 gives 1.20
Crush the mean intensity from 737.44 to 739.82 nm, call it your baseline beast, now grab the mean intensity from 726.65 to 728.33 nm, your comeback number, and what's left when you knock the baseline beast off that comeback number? -1.7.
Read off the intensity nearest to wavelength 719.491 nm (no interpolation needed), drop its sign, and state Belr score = 22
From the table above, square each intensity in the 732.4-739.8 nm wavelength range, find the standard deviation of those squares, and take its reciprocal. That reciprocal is 0.030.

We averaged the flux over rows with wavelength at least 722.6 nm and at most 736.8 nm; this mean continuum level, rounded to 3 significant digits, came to 23.4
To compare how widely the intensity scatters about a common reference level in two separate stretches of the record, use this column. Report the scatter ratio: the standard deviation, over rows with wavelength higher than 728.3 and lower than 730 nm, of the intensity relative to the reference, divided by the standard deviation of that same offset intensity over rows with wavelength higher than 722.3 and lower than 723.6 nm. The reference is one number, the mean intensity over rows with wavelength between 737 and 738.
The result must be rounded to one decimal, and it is 2.4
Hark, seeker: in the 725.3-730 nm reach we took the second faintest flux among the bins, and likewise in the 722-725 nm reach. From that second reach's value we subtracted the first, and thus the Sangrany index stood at 2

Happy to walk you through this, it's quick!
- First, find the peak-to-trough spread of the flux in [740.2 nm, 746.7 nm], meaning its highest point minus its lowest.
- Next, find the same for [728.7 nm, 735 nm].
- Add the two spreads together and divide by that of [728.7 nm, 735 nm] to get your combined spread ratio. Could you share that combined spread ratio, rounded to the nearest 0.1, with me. 1.4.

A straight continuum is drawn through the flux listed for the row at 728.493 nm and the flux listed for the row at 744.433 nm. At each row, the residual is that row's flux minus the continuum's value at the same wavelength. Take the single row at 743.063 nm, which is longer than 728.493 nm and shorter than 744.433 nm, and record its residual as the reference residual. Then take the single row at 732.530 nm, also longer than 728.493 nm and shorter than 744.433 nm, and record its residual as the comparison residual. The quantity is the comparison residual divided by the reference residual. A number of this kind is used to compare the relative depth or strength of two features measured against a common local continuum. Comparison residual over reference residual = -4.1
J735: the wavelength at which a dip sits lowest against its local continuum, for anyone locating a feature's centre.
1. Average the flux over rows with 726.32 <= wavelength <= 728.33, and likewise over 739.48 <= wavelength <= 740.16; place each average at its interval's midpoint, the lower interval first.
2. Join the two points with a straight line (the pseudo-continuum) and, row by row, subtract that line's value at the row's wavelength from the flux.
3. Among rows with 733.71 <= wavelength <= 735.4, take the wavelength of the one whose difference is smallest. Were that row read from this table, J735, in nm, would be 734.219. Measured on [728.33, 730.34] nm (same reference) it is 729.500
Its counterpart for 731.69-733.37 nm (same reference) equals 732.193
